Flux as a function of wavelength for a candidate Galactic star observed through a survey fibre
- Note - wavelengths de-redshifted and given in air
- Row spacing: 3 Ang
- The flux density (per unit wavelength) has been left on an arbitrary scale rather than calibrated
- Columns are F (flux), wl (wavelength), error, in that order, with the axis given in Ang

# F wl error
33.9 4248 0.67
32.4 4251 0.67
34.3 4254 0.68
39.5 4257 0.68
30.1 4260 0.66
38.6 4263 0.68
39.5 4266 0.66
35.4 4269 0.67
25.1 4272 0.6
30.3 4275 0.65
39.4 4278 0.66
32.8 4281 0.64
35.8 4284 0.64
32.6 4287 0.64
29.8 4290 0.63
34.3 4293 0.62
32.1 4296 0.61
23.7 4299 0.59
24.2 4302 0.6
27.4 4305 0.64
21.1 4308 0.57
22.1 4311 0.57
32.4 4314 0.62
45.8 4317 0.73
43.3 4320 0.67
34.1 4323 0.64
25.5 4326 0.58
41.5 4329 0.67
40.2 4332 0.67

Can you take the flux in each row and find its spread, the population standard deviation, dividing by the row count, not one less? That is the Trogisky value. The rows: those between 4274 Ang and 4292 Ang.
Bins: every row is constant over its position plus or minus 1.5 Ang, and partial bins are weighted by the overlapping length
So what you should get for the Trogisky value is 3.3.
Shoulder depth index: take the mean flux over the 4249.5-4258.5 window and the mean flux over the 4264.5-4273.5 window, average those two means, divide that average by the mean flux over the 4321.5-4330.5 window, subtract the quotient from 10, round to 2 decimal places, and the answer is 8.98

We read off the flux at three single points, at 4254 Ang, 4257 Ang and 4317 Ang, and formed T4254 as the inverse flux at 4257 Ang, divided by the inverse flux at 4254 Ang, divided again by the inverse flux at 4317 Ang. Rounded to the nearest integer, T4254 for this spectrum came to 40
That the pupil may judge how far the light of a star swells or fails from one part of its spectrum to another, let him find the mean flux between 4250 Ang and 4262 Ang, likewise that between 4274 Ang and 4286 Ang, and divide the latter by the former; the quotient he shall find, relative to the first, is 1.01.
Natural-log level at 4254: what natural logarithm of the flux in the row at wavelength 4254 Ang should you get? 3.5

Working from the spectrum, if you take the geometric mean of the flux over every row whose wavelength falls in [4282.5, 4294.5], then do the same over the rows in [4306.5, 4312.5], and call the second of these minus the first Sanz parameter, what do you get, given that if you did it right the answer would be -11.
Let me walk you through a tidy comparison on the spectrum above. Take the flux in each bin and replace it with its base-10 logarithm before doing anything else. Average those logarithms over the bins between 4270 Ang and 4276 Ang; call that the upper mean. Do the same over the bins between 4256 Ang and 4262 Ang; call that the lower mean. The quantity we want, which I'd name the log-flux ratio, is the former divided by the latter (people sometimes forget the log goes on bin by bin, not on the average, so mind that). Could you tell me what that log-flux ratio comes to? 0.94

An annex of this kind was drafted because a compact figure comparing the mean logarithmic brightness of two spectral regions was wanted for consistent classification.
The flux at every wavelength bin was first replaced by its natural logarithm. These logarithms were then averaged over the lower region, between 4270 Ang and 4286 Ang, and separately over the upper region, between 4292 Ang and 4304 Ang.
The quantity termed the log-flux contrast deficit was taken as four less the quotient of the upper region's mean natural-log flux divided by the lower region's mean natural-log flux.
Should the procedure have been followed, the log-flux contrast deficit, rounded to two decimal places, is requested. 3.04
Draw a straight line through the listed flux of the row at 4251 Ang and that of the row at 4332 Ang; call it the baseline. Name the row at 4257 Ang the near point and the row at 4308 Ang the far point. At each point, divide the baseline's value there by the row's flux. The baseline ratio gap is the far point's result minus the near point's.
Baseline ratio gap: 1.0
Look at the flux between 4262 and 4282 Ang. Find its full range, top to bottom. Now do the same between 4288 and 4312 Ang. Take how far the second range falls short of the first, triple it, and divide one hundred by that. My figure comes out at 27.8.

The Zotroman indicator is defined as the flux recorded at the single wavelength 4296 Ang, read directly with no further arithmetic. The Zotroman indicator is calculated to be 32.1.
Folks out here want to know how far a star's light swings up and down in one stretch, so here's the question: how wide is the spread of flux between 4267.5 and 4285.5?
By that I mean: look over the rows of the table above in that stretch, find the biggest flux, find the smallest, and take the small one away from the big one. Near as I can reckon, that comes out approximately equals 14.3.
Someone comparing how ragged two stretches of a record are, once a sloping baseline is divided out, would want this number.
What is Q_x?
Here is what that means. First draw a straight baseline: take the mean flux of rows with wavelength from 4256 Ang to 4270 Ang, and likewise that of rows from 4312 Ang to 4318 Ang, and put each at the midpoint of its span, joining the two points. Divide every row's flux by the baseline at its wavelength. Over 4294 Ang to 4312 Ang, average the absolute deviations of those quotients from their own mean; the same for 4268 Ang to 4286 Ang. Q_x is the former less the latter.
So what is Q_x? -0.02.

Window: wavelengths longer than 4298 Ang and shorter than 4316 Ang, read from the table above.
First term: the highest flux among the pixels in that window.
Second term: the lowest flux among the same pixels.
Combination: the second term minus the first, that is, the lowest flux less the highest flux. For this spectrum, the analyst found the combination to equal -11.3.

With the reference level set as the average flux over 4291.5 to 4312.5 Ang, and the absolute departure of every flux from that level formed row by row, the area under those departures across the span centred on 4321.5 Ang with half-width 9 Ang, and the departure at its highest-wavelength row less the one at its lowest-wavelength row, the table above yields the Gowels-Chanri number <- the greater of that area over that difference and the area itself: 198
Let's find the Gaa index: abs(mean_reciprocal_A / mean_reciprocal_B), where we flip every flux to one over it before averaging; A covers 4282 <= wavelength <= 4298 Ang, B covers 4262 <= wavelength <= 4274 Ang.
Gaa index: 1.0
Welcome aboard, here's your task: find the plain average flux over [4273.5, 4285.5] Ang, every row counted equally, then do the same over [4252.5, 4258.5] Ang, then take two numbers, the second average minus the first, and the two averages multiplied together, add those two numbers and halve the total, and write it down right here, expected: 639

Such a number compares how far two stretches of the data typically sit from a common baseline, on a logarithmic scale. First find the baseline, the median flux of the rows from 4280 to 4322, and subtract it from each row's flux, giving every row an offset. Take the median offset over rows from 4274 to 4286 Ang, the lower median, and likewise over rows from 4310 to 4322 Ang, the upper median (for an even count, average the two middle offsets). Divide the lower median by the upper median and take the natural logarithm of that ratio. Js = -1.0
